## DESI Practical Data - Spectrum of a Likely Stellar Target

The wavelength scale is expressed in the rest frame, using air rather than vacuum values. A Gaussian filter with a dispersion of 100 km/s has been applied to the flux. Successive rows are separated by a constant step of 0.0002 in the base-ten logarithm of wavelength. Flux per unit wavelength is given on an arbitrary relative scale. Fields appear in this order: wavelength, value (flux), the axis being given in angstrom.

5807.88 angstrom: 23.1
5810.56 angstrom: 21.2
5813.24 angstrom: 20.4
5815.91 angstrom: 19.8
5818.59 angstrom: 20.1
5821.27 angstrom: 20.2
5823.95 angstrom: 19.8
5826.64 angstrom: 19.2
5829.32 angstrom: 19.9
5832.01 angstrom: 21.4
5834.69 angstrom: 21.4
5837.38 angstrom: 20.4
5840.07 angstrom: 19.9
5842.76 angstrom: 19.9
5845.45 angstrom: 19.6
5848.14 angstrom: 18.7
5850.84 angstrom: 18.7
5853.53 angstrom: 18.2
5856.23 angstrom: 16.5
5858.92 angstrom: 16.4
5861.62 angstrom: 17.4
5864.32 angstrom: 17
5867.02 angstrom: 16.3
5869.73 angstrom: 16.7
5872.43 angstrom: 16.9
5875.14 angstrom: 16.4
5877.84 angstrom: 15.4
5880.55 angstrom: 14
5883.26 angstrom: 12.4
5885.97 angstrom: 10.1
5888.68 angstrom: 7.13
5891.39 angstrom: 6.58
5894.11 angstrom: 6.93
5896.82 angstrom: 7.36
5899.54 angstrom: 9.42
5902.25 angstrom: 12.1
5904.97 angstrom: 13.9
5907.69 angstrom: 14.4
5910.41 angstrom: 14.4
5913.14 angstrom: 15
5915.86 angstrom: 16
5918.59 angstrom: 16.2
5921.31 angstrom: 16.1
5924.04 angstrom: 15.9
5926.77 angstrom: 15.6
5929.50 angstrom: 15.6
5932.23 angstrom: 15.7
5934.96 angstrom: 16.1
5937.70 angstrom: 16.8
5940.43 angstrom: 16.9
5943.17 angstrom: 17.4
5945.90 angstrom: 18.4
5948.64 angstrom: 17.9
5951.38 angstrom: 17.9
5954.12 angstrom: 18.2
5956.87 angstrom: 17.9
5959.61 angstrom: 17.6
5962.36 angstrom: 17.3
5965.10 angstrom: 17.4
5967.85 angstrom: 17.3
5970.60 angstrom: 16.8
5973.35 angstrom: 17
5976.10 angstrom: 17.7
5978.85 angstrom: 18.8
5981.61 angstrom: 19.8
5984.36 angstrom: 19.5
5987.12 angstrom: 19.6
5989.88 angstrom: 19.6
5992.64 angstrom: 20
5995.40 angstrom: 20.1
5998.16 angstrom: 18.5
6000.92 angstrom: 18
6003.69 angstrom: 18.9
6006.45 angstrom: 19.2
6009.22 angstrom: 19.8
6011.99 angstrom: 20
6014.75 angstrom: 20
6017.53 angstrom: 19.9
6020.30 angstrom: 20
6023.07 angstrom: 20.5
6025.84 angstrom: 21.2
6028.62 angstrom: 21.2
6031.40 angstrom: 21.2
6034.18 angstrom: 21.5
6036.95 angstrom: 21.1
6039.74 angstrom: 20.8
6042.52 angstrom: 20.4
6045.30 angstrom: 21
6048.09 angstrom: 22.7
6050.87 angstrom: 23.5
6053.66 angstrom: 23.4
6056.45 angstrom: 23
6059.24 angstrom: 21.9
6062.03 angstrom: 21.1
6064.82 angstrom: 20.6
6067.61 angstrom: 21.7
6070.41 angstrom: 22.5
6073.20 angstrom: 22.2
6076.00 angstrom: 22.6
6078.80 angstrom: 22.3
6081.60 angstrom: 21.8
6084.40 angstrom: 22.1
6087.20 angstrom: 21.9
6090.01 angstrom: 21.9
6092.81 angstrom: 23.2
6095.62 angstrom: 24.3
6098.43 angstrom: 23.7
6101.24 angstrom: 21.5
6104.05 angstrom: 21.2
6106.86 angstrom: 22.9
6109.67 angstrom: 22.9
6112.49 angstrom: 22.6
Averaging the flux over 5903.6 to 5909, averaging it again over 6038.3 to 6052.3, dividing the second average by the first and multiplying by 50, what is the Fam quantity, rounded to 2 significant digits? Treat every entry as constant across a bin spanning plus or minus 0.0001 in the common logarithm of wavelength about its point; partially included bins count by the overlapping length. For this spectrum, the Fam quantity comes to 77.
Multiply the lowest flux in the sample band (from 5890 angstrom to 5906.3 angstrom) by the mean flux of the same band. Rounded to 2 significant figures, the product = 62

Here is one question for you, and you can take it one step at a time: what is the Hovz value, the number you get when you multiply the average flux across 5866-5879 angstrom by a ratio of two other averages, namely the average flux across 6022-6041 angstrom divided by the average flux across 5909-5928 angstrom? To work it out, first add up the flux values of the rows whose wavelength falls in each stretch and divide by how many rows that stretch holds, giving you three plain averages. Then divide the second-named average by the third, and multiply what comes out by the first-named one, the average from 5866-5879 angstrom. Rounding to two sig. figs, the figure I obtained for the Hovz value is 22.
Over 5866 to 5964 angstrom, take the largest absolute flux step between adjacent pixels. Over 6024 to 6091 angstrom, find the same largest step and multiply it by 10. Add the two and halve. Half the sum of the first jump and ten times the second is 10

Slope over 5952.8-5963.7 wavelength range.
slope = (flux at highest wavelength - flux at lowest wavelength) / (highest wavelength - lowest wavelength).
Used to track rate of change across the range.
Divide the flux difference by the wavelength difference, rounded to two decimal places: -0.11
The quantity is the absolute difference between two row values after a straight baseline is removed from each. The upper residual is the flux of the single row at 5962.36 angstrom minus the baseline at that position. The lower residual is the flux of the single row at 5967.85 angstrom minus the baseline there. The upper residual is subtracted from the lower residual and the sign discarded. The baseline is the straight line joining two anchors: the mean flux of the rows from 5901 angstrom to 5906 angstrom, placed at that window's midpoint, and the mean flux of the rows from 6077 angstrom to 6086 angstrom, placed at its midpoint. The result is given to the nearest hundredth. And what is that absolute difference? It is 0.28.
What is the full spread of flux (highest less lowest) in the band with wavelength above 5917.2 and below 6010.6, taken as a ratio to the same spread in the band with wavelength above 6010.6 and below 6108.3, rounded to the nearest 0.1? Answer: 1.0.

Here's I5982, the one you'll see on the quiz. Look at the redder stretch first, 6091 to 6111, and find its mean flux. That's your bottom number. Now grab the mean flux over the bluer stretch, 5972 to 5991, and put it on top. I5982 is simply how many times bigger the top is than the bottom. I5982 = 0.83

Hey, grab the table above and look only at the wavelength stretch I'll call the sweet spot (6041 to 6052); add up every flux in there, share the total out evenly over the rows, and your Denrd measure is 21.9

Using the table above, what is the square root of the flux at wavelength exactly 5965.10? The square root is 4.2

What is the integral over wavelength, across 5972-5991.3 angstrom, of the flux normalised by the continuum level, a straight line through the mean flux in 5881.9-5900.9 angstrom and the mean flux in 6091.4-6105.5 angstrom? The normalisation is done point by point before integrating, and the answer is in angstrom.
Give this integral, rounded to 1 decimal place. 24.6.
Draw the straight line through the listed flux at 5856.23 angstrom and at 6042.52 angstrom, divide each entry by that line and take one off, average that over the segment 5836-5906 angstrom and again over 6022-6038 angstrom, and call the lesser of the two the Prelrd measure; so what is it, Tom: -0.11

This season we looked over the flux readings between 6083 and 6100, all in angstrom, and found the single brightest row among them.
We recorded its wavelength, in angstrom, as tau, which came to 6095.62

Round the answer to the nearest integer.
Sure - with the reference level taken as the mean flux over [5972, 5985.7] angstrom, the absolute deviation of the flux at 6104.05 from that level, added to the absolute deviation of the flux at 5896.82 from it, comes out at 14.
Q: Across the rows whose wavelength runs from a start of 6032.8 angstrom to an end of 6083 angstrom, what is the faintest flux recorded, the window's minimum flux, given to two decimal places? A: 20.40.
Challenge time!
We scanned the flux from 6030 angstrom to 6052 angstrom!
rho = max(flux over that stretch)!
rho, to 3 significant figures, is 23.5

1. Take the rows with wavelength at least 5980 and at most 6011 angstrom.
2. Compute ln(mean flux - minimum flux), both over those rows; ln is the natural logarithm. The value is 0.31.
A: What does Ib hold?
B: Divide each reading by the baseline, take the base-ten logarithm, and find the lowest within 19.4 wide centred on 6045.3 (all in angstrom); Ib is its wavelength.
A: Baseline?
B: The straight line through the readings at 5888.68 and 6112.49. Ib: 6042.52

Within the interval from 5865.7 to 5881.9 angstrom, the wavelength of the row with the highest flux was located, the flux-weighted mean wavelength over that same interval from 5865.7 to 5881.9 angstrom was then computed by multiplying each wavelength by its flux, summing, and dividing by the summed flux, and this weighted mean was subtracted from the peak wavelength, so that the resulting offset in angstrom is -1.1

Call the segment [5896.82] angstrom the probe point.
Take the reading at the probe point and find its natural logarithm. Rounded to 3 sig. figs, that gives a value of 2.00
